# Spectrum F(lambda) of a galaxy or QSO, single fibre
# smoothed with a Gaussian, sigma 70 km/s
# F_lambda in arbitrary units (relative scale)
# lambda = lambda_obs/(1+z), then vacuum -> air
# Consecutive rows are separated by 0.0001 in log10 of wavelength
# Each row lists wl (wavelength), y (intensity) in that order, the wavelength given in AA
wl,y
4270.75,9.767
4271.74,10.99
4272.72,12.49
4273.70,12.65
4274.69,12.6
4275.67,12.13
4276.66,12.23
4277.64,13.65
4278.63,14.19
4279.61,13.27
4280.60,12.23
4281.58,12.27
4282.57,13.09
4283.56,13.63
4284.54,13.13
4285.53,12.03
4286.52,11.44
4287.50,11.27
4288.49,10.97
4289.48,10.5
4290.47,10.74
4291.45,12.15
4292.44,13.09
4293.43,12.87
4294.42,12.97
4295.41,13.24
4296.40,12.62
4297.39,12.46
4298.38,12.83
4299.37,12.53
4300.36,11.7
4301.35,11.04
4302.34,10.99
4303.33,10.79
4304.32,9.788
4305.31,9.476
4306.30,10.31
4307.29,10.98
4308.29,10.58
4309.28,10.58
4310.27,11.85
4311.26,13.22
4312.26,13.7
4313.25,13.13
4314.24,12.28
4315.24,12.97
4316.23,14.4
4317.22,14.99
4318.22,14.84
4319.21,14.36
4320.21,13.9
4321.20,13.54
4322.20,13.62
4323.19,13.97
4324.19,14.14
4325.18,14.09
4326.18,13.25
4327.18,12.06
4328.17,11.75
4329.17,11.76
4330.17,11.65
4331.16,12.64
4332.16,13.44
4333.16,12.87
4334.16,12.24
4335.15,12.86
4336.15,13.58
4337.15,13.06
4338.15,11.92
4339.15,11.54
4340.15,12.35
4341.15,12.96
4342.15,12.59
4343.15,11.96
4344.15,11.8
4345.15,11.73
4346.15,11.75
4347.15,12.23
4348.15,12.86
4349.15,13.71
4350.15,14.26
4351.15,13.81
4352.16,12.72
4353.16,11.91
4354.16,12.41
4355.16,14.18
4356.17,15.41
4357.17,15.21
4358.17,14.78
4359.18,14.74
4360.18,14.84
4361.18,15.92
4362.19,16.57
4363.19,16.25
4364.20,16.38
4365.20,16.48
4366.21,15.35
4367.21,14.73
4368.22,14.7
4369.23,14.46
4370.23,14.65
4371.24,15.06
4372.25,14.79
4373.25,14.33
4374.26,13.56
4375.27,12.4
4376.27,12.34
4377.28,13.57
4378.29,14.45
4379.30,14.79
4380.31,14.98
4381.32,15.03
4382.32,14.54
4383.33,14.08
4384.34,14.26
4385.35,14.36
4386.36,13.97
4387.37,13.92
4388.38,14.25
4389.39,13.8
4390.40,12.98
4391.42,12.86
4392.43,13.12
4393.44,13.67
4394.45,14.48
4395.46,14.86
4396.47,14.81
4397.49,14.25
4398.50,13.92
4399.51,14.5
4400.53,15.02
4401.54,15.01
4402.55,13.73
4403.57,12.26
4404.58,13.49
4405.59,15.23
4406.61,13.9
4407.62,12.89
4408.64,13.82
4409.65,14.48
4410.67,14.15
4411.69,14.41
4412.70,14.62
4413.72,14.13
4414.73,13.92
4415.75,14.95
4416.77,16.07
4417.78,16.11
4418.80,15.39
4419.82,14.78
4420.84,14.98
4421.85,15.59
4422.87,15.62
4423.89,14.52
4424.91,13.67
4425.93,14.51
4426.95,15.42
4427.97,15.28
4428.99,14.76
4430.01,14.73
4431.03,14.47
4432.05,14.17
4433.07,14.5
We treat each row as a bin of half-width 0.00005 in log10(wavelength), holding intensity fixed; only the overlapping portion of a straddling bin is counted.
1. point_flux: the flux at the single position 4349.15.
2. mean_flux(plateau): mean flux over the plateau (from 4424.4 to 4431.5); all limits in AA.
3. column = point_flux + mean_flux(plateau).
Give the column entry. 28.4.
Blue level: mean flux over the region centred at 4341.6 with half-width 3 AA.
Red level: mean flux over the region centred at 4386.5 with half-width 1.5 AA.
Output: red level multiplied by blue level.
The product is 172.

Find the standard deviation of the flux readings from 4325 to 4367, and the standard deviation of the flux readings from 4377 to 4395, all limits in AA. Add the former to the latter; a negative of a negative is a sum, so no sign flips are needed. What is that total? 2.2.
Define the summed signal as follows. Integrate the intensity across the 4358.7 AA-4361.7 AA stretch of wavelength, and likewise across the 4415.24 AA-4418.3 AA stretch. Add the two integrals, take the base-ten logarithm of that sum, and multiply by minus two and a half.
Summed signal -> -4.93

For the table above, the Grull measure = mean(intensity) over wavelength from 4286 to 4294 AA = 11.6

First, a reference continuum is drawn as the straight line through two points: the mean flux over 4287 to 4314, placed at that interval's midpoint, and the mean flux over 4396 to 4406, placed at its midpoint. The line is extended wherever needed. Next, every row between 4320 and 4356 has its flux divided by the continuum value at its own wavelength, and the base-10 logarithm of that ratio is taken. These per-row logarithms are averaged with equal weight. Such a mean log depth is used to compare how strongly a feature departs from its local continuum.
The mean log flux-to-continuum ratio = 0.00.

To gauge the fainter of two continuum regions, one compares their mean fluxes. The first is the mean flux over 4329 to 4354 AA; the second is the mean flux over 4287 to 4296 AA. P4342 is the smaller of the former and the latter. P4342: 12.0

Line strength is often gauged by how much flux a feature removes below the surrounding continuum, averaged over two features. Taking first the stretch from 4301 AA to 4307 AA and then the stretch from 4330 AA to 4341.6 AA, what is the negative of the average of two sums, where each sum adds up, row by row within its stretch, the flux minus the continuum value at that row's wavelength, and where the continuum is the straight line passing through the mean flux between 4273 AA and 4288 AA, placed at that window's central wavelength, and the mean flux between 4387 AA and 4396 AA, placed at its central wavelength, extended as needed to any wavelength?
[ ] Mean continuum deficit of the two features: 11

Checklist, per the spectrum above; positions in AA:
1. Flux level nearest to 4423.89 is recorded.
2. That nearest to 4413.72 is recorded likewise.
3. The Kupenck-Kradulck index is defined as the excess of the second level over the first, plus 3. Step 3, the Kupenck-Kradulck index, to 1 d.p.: 2.6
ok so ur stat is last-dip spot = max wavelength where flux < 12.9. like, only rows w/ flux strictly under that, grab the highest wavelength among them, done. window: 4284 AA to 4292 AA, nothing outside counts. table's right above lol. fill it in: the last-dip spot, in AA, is 4291.45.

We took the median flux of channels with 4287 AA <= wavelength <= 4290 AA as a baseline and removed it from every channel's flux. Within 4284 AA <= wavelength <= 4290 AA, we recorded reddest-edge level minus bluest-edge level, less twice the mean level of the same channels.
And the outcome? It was -3.8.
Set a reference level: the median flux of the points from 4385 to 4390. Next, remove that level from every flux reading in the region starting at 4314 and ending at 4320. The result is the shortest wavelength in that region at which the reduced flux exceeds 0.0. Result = 4316.23 AA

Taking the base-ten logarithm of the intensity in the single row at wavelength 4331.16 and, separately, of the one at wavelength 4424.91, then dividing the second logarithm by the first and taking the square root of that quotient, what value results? 1.02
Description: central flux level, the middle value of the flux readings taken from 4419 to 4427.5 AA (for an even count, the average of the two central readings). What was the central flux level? 14.9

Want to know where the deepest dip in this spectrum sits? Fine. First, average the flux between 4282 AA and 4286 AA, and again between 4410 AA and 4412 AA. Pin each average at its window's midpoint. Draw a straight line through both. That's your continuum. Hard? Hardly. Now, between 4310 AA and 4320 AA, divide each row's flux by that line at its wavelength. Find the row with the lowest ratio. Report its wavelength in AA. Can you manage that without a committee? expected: 4310.27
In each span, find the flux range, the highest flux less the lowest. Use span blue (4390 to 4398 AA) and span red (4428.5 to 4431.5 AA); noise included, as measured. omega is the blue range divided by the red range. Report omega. 6.9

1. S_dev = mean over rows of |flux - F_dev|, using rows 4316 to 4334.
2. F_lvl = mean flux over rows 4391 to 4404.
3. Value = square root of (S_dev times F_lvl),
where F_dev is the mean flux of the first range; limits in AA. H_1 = 3.50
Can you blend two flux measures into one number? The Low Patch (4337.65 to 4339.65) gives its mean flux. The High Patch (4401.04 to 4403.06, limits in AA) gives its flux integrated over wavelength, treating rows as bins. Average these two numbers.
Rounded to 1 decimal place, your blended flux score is 20.4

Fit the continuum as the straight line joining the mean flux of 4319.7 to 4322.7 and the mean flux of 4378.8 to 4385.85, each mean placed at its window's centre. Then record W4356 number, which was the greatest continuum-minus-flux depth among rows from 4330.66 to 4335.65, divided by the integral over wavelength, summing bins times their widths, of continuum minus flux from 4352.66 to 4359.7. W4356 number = 2.2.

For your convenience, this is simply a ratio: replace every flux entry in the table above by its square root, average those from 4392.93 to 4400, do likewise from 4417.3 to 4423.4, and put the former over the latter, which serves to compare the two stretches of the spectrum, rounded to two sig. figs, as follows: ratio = 0.97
